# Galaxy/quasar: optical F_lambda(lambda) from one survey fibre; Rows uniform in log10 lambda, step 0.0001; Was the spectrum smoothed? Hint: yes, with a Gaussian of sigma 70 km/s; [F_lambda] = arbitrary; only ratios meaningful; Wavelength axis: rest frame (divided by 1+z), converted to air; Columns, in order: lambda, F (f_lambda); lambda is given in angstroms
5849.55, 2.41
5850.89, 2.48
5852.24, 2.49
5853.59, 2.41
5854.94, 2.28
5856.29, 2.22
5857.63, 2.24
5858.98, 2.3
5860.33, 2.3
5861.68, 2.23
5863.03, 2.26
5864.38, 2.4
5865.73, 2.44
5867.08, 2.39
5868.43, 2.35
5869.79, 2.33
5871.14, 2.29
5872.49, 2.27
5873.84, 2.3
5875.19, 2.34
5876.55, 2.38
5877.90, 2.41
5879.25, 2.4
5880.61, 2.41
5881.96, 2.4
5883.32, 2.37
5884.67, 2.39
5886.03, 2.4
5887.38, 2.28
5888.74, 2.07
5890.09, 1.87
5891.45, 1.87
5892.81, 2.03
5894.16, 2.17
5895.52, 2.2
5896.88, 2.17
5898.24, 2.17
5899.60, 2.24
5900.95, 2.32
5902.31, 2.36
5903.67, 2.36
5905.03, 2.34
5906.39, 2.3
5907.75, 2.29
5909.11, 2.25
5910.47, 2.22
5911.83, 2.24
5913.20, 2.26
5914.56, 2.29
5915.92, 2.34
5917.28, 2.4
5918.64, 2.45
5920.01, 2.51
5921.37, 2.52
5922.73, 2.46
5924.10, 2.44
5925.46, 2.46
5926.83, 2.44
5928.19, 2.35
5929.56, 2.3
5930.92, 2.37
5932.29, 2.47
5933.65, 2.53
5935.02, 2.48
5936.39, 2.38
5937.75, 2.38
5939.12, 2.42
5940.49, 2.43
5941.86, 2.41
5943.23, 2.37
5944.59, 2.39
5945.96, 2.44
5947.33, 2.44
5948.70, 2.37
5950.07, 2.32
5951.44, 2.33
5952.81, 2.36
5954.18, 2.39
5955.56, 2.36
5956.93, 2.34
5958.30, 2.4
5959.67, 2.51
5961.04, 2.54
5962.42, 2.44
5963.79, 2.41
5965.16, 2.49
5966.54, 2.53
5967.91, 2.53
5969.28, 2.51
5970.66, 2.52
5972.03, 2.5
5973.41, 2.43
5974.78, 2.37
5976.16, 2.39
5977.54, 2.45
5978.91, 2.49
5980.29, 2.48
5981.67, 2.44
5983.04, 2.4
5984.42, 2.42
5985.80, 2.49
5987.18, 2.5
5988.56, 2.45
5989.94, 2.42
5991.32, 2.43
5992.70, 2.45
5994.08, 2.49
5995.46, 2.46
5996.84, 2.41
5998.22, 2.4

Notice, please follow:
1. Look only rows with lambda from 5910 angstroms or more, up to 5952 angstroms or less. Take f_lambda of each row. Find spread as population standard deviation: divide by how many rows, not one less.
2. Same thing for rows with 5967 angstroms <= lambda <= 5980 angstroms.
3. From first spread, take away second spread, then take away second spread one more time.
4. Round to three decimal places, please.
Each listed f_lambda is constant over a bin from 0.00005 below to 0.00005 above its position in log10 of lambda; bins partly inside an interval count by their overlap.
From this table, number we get -0.031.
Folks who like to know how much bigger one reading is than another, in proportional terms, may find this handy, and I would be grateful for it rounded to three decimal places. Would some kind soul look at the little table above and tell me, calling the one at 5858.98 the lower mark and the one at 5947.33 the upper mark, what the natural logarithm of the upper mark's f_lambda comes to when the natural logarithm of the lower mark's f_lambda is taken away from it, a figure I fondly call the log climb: 0.059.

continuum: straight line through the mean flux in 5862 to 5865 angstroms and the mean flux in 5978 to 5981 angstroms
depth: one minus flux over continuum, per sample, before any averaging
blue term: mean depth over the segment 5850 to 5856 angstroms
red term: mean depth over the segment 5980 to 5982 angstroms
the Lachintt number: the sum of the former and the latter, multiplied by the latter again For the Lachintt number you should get -0.0003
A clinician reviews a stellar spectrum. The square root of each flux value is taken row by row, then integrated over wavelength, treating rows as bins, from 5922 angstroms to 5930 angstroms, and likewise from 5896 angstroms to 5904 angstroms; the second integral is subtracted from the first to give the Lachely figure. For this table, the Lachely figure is 0.4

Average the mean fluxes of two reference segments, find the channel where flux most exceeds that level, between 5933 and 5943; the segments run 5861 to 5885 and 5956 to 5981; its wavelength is 5933.65 angstroms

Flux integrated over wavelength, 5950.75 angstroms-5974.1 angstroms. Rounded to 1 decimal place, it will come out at 57.1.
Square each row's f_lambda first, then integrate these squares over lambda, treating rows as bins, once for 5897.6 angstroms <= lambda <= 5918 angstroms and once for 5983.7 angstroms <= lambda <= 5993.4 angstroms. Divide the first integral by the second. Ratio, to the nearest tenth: 1.8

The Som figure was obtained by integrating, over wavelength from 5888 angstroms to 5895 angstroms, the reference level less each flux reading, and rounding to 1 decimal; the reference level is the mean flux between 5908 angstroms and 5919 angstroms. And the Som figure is 2.1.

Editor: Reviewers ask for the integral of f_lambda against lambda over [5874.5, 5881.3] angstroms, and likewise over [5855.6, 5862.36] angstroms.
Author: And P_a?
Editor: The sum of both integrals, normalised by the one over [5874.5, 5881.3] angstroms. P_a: 1.94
